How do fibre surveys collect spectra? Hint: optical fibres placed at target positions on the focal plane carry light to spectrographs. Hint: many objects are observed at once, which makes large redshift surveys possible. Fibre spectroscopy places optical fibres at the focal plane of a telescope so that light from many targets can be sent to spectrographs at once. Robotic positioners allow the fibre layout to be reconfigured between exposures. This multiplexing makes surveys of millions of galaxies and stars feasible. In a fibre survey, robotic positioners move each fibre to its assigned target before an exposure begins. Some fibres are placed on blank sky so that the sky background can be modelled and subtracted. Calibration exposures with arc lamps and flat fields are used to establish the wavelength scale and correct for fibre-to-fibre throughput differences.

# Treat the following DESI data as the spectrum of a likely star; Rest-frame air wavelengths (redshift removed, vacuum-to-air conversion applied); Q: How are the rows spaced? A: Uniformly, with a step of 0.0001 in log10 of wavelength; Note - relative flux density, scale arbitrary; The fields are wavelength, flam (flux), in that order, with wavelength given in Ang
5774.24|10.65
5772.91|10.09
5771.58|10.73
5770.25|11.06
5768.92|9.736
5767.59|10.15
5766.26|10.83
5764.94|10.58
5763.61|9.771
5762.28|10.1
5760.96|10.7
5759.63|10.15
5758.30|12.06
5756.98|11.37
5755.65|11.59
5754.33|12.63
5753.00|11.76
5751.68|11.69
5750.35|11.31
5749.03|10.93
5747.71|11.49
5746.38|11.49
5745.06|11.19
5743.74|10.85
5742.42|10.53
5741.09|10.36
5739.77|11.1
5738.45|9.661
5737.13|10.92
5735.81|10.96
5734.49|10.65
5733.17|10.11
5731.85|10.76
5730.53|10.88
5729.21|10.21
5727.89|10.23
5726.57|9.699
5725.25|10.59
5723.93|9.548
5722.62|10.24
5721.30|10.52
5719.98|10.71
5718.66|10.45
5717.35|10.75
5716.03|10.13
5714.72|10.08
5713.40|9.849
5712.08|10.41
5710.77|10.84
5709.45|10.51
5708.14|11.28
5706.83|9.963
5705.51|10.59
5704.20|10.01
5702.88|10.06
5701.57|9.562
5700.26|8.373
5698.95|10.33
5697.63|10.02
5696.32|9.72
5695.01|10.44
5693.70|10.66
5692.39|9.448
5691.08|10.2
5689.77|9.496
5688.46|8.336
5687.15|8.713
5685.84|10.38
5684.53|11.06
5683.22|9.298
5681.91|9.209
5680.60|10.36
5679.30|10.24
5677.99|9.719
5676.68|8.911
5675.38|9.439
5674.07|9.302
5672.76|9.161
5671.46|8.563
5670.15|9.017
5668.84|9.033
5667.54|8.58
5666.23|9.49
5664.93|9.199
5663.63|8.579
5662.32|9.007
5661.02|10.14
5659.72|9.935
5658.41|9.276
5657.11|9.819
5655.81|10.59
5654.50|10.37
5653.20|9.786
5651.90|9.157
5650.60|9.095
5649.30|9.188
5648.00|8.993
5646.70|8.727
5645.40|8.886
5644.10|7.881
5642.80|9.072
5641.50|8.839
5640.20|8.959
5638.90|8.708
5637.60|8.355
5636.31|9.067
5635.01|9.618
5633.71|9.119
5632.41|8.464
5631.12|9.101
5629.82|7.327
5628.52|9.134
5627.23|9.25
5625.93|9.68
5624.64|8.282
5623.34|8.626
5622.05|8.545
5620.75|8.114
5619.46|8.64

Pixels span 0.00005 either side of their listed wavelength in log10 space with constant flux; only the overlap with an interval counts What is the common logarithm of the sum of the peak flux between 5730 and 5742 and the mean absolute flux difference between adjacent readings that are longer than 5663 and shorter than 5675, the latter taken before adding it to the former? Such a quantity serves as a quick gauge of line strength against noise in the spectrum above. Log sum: 1.06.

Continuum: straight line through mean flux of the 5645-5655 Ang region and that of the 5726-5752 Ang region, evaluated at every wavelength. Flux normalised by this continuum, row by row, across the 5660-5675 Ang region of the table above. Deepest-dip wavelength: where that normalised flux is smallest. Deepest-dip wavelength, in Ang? 5671.46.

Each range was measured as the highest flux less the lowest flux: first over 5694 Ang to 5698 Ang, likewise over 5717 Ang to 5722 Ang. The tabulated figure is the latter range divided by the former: 0.42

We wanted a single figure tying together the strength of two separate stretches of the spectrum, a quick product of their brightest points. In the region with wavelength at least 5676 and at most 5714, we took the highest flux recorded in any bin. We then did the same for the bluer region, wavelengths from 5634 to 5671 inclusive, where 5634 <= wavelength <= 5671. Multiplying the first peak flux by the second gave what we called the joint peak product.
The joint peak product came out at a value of 119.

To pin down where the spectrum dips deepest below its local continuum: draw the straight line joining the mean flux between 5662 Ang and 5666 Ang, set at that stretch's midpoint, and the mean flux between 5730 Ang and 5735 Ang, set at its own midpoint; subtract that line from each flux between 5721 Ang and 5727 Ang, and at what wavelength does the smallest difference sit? 5723.93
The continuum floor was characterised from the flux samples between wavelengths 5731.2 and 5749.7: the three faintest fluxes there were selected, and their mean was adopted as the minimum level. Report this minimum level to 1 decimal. 10.0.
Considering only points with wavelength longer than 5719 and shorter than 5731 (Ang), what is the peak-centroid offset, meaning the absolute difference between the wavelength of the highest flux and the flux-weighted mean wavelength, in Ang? 5.3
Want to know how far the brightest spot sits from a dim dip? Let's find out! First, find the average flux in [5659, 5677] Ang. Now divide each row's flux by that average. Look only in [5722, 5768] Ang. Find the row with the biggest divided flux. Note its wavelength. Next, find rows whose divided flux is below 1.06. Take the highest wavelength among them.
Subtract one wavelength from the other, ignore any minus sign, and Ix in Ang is 15.9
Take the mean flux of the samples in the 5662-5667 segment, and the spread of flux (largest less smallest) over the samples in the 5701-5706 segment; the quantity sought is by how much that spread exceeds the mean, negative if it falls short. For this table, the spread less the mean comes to -8.0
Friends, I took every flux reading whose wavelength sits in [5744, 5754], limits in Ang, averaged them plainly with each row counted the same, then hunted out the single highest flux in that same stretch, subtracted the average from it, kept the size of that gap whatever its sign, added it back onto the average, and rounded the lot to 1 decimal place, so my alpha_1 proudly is 11.8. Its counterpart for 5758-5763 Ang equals 12.1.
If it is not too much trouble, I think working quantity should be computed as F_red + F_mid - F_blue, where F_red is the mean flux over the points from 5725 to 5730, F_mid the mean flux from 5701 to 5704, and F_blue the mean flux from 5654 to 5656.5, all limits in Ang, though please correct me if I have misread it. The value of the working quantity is 9.5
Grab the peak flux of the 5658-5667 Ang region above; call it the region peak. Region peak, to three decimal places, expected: 10.140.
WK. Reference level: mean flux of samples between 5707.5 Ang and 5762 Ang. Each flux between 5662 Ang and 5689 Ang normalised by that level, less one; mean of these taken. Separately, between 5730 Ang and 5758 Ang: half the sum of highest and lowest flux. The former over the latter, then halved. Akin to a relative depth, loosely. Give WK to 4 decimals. -0.0060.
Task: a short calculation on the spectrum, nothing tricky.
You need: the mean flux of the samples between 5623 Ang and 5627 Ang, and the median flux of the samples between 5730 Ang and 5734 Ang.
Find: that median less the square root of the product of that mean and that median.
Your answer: 1.0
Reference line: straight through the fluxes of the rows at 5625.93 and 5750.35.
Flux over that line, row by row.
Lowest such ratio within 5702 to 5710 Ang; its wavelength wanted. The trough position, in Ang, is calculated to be 5706.83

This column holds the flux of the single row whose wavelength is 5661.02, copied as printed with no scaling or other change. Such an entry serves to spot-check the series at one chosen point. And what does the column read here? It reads 10.14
